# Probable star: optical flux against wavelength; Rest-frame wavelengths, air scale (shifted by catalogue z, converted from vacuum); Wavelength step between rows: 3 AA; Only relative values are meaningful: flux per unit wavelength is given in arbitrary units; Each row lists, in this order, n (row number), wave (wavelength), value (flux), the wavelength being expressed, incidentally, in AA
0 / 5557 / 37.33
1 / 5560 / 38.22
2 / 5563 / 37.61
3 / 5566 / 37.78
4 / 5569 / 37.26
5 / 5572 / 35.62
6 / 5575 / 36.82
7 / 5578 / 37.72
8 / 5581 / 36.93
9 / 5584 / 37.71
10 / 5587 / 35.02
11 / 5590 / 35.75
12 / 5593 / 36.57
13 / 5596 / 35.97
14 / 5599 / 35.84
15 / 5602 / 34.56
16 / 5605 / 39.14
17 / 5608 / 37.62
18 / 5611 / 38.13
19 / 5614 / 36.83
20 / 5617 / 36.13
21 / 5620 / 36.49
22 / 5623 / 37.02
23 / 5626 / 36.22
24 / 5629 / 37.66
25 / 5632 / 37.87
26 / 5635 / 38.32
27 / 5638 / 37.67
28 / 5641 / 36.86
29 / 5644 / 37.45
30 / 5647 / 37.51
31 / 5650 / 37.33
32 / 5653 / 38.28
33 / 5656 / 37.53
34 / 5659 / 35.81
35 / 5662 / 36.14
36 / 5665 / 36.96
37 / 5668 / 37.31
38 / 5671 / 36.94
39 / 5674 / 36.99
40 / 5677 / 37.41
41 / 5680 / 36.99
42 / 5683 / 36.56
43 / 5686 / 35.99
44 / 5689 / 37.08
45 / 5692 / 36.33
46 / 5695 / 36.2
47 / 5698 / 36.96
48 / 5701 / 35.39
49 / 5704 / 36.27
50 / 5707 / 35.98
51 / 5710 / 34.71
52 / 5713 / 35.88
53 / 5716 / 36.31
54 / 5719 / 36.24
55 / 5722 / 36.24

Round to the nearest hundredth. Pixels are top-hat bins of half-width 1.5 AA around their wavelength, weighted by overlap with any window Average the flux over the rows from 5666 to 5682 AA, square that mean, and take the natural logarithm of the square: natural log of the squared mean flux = 7.23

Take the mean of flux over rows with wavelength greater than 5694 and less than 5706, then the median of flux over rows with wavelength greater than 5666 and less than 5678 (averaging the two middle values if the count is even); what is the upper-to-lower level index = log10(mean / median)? -0.011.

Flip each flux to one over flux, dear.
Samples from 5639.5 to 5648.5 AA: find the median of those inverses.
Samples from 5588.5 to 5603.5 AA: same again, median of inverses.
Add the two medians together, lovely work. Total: 0.0546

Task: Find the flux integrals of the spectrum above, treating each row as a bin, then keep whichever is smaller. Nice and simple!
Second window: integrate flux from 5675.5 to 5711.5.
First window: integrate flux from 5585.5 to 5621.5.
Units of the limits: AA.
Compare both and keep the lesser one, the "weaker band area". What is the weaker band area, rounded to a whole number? 1308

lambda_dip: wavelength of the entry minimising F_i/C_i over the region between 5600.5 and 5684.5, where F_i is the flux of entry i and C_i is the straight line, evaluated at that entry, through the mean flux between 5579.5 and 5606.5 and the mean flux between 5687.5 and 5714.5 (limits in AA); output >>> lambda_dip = 5602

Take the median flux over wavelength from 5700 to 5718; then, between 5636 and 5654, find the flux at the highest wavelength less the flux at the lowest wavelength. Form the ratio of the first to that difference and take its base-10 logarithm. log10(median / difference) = 1.8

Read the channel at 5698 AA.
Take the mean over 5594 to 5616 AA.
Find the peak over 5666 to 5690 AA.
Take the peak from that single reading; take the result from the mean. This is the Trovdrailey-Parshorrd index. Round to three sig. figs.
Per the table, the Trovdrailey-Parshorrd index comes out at 37.3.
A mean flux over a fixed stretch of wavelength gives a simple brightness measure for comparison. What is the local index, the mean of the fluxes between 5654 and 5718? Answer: 36.5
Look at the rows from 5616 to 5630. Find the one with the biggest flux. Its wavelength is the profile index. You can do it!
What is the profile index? 5629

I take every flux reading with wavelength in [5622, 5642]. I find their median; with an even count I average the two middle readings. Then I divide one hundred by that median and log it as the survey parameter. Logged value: 2.655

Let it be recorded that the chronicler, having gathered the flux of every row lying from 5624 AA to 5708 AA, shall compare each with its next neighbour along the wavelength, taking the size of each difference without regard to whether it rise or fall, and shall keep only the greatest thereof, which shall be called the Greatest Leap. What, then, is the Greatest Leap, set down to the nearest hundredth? 1.72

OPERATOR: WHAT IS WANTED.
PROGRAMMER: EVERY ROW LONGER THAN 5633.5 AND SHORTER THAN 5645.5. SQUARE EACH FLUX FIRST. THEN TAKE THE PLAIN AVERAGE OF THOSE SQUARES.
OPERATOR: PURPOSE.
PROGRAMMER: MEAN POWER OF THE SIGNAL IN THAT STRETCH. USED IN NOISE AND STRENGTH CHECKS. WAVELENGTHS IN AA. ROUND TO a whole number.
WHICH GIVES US 1412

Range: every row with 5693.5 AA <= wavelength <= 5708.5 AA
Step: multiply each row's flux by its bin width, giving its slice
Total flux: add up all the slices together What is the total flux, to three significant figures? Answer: 542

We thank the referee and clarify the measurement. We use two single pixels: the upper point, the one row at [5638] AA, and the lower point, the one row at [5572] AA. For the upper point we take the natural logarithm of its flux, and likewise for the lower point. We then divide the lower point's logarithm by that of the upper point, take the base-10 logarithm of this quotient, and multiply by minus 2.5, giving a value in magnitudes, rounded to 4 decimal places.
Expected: 0.0169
